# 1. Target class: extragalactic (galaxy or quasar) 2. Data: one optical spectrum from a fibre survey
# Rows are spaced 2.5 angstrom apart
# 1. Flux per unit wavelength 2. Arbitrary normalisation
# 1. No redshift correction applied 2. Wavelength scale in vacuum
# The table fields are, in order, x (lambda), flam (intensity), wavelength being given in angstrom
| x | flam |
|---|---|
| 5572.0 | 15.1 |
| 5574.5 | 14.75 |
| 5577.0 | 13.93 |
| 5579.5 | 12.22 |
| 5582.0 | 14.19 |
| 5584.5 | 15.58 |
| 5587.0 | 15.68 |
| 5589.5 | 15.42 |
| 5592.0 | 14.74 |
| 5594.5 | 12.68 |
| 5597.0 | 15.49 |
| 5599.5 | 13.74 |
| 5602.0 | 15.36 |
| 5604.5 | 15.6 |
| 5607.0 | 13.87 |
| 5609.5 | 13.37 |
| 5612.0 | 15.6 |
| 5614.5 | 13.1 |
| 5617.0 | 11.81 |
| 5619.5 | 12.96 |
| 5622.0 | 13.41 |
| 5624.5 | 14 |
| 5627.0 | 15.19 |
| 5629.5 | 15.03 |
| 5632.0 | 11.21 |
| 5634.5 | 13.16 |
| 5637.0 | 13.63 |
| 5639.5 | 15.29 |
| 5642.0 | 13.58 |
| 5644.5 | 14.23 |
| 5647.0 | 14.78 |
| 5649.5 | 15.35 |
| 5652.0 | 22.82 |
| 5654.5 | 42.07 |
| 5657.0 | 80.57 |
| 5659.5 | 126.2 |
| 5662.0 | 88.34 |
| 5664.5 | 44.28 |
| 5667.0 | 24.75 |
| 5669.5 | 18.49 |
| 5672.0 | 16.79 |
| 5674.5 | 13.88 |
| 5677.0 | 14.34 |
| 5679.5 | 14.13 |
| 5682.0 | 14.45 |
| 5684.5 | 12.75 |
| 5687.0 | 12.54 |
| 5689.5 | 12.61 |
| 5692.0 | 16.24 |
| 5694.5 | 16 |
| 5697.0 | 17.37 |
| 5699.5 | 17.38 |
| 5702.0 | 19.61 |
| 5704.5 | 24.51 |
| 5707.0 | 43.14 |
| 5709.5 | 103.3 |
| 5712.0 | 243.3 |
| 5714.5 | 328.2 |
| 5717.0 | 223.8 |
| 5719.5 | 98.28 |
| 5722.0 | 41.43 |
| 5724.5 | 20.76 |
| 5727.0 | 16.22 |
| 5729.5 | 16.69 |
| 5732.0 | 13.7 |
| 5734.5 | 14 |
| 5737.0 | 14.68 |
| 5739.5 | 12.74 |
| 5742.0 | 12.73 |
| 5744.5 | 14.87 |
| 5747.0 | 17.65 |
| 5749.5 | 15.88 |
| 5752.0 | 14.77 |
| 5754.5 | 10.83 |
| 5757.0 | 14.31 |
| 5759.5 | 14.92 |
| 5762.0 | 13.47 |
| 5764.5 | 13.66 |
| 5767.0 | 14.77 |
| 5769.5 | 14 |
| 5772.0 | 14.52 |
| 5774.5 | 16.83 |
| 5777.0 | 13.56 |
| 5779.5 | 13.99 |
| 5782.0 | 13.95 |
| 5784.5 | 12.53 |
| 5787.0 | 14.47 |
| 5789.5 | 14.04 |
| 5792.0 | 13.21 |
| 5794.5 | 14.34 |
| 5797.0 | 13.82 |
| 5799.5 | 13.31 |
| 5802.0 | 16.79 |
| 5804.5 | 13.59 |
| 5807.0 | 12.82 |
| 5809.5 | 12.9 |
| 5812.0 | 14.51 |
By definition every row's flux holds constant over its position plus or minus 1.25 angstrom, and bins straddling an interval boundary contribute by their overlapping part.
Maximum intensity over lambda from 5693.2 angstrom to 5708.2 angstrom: 43.14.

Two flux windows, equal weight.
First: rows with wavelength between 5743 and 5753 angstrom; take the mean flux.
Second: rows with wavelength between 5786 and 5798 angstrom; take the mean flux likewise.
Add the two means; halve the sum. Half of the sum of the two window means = 14.9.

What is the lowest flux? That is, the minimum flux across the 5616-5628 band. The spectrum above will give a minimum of 11.81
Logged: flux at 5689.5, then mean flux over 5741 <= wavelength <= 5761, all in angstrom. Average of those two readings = 14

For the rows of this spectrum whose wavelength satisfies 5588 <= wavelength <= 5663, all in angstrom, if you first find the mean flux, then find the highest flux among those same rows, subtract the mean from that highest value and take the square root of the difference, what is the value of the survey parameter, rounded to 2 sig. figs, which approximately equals 10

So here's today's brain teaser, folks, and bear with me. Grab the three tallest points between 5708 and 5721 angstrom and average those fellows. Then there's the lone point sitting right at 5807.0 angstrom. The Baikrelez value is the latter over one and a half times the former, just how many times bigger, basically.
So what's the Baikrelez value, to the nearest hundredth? 0.03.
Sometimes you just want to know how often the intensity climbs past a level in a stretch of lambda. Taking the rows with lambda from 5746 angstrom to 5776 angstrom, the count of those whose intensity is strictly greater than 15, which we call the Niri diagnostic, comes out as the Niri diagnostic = 3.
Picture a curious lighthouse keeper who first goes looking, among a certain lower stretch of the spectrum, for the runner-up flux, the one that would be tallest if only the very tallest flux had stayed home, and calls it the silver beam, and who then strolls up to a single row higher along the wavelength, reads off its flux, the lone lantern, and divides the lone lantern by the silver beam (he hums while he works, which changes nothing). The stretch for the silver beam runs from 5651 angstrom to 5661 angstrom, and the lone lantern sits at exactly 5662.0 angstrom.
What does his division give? 1.10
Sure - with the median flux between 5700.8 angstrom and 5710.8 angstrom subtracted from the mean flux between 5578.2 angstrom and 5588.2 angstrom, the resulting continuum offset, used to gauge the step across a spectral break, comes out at -19.4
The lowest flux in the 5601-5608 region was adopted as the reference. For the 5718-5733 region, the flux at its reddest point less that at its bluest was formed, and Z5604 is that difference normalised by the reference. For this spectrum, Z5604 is -6.1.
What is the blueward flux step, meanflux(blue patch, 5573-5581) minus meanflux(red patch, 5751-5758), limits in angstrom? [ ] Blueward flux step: 0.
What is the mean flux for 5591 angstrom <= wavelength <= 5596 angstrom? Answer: 13.7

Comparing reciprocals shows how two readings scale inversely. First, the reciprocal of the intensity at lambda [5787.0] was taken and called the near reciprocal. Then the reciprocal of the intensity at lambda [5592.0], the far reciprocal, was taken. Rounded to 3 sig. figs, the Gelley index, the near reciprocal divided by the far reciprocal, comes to 1.02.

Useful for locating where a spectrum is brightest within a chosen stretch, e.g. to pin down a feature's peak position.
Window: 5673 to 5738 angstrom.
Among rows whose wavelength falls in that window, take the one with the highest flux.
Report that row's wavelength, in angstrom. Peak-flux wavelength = 5714.5 angstrom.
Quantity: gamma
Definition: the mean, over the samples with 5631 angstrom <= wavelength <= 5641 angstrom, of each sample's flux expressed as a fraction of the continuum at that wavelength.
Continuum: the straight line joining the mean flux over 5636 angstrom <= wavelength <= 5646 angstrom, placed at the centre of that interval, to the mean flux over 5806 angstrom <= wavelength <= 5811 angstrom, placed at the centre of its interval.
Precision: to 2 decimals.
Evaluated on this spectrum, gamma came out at 0.94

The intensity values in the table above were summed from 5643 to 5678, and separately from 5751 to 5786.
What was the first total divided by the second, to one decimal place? 2.7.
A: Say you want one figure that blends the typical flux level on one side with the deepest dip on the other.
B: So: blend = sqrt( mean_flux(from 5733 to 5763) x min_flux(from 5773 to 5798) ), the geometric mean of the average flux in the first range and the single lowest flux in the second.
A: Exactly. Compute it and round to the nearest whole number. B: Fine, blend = 13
